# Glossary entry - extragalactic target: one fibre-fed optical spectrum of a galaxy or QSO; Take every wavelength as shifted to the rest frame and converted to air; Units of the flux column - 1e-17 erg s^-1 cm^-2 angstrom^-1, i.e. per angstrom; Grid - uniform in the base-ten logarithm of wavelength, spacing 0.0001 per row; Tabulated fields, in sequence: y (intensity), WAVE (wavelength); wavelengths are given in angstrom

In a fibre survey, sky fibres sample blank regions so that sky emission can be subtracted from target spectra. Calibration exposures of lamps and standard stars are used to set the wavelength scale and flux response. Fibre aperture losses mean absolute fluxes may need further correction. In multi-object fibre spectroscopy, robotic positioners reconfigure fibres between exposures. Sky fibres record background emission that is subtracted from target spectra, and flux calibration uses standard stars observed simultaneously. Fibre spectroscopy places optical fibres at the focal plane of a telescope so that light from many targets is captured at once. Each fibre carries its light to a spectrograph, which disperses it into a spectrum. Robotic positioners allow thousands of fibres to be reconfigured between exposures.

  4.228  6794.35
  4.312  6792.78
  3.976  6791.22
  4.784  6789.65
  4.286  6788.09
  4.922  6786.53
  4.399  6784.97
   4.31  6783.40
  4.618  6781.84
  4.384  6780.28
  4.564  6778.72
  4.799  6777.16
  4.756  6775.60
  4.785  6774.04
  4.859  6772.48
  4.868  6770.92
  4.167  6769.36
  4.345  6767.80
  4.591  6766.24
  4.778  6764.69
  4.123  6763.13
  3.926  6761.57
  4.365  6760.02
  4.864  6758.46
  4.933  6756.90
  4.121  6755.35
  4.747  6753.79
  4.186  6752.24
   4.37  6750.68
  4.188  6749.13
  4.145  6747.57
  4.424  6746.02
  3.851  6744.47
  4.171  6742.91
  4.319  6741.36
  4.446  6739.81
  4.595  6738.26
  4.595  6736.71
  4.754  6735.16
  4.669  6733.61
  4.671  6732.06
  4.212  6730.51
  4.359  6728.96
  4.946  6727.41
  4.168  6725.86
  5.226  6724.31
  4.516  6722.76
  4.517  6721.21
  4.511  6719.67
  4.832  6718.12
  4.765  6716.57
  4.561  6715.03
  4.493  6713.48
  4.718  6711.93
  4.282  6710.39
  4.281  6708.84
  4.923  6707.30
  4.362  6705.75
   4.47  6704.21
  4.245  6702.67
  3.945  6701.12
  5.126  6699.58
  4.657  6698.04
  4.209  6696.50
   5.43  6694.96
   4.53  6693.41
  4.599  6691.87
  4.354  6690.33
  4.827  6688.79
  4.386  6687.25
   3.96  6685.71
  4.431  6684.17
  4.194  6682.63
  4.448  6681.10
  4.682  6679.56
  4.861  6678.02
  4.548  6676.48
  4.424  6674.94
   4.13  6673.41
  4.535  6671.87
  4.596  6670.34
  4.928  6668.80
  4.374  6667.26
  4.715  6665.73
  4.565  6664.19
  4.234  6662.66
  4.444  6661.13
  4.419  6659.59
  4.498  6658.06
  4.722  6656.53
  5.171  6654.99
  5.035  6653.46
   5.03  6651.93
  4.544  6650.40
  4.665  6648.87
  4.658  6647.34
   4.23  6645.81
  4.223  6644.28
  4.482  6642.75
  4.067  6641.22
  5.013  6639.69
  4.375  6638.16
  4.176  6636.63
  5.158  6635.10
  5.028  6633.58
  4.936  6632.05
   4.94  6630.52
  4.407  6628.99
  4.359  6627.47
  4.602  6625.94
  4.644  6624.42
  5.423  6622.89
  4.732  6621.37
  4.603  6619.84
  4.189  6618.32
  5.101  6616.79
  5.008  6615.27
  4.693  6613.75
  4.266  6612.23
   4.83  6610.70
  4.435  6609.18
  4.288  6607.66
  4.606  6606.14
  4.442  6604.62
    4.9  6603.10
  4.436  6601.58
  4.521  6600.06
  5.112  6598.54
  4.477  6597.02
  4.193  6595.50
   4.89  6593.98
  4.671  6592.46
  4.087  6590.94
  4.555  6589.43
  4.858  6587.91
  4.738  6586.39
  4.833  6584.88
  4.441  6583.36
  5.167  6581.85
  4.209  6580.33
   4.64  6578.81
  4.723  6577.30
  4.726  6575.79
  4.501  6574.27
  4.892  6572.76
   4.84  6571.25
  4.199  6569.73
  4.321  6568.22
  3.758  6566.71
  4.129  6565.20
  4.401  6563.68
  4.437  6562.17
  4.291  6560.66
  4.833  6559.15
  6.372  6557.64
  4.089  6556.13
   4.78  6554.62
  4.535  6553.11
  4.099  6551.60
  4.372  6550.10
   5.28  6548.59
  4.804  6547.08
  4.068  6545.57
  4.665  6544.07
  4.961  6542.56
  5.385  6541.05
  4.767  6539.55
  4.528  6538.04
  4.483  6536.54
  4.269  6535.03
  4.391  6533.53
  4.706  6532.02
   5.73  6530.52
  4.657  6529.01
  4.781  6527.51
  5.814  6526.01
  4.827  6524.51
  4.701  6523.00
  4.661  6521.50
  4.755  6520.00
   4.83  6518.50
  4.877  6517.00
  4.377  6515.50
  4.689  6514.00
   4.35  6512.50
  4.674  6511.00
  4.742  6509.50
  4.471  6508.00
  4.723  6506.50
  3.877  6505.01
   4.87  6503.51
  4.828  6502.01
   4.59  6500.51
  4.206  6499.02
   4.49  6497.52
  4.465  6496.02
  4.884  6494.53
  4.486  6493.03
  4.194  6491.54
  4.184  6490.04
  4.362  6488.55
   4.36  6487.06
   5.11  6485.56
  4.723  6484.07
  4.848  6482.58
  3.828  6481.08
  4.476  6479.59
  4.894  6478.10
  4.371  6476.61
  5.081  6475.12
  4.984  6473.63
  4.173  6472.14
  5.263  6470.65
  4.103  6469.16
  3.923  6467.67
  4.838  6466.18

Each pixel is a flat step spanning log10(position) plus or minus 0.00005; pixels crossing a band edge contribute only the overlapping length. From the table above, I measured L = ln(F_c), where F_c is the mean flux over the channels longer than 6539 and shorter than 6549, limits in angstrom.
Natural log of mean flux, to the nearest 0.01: 1.58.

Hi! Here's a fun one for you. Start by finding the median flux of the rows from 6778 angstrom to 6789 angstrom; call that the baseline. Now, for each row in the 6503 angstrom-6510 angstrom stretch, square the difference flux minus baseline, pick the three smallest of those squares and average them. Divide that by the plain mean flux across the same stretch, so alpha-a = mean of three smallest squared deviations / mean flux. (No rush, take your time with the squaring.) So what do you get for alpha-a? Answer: 0.017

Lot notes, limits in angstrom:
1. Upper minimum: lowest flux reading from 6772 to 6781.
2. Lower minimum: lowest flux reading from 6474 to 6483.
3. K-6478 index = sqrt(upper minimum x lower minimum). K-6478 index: 4.10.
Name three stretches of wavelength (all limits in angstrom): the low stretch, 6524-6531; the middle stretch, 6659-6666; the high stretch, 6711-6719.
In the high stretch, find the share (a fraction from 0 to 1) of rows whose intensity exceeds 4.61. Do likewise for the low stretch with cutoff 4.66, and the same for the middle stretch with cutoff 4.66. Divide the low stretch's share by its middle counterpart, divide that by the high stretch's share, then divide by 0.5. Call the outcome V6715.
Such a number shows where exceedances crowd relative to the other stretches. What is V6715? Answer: 13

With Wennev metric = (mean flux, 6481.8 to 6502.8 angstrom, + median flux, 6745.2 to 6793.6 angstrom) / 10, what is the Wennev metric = 0.895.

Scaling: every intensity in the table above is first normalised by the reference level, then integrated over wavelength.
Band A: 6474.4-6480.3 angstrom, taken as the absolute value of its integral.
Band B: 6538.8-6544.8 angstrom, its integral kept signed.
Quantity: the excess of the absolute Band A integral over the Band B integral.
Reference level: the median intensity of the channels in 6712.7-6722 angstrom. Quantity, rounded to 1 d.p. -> -0.4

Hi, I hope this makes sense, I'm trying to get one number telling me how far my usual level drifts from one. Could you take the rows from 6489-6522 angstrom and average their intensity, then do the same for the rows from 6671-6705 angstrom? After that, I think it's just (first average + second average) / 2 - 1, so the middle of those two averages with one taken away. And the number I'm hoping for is 3.53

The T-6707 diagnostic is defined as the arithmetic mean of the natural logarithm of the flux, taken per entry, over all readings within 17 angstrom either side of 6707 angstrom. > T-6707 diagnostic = 1.52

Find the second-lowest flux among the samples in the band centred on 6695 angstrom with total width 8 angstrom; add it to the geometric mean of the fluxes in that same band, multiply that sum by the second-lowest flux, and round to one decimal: 41.7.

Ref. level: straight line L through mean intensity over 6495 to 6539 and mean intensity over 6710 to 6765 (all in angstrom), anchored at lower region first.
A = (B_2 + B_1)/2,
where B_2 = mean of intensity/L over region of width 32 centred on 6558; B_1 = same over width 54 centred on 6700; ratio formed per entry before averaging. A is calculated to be 1.00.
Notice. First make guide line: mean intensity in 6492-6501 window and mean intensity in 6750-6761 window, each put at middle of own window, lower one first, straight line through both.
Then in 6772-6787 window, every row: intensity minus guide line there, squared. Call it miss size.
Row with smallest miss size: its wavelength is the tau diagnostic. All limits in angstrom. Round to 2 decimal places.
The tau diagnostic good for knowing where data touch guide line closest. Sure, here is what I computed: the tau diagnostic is 6778.72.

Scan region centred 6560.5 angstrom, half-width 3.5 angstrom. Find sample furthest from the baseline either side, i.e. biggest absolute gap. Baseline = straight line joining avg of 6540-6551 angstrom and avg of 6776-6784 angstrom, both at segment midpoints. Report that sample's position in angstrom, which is 6557.64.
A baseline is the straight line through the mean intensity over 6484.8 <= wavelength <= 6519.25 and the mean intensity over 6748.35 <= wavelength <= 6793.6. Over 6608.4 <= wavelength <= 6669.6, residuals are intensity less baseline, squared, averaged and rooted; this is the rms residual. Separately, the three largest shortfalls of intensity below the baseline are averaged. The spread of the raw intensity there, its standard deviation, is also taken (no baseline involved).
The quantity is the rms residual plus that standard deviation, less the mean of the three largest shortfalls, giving 0.30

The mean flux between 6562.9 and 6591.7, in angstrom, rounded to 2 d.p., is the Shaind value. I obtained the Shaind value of 4.53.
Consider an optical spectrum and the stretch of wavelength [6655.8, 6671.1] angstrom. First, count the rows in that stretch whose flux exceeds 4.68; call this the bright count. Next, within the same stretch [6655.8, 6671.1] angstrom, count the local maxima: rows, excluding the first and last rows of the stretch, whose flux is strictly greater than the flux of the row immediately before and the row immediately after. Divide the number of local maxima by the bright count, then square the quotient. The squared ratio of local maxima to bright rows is 1.00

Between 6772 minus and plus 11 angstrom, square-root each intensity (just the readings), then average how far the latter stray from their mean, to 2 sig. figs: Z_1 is 0.060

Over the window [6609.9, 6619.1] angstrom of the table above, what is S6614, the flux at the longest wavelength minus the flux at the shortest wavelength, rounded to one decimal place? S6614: -0.6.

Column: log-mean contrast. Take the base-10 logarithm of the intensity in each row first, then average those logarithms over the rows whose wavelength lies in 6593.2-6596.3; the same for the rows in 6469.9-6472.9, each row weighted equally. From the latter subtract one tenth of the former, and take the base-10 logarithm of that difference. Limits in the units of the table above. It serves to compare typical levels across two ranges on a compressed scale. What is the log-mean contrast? -0.218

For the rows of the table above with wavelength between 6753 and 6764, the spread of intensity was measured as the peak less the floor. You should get 1.01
